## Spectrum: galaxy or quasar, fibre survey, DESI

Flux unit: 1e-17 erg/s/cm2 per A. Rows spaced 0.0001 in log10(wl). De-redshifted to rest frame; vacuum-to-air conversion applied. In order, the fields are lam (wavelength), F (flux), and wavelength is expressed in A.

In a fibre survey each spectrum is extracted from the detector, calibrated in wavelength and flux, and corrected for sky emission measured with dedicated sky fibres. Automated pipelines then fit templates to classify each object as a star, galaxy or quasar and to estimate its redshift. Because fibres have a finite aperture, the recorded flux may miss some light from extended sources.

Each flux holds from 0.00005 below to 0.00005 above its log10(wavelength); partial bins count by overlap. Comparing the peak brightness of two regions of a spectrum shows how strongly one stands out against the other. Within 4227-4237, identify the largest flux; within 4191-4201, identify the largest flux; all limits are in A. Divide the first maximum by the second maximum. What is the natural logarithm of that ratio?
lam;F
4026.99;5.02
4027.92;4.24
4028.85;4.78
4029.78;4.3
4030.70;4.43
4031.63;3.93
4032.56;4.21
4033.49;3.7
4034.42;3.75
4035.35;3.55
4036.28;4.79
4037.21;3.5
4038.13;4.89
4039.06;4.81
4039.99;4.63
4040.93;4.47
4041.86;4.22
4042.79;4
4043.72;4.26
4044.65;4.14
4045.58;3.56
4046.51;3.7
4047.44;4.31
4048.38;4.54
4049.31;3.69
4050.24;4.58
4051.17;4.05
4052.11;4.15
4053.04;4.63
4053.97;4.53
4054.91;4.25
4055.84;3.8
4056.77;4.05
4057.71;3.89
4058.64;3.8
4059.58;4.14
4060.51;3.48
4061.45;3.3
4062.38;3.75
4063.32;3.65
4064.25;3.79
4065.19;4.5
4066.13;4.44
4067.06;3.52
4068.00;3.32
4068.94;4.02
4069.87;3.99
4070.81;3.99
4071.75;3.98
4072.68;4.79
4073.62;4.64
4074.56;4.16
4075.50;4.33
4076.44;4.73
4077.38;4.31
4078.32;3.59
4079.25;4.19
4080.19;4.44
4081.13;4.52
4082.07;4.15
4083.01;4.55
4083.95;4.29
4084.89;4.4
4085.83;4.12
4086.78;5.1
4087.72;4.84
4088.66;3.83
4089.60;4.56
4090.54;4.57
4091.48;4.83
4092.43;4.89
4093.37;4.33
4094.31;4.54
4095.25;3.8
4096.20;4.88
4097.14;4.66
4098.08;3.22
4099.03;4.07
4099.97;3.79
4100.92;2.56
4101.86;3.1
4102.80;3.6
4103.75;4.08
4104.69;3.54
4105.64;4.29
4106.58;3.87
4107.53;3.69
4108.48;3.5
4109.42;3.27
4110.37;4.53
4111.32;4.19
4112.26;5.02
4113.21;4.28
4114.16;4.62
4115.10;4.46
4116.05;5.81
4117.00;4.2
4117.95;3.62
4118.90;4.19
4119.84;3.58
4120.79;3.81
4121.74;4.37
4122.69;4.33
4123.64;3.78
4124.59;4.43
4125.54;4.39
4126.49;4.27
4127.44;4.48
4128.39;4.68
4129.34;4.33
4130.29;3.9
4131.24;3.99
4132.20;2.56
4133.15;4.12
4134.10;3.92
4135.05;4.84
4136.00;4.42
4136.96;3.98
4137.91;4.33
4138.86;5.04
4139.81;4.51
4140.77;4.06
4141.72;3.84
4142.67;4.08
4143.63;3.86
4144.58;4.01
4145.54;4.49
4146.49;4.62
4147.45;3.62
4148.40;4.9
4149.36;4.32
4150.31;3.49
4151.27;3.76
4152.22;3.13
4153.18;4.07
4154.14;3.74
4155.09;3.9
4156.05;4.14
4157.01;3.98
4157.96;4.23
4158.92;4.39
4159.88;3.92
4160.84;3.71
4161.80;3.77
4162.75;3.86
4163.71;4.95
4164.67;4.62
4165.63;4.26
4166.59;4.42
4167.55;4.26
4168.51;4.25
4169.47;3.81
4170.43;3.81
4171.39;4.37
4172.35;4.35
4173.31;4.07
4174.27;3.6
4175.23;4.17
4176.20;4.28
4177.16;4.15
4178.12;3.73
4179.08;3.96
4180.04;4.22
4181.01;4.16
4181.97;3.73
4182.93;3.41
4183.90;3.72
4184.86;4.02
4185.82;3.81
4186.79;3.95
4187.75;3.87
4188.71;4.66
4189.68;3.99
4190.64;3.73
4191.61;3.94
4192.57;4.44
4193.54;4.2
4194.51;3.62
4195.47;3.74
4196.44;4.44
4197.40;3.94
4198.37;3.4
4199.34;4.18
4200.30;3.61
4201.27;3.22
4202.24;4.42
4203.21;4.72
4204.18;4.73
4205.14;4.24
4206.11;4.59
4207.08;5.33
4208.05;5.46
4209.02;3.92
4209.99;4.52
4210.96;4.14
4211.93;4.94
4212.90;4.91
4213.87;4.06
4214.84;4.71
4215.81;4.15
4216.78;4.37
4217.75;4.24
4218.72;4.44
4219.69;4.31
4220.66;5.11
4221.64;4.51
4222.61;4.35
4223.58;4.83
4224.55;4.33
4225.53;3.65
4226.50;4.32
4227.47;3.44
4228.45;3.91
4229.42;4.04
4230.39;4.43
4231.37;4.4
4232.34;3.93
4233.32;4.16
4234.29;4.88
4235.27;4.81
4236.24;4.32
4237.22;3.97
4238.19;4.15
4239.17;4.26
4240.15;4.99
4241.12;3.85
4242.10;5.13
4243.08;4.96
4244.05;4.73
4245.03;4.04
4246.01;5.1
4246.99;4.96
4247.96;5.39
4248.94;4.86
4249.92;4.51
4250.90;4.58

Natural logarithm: 0.09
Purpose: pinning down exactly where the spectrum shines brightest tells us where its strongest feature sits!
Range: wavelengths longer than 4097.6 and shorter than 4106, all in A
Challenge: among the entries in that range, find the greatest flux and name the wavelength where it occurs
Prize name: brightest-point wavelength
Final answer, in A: 4105.64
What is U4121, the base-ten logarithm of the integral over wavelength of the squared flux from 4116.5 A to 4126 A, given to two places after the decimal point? 2.20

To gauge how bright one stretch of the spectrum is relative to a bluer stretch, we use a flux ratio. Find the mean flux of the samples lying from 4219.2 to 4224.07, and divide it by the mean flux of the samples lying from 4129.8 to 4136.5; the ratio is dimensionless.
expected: 1.17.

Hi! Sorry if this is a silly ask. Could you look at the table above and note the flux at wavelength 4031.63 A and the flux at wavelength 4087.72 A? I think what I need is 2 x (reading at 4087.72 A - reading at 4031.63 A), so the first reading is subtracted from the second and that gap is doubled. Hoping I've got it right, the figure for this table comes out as 1.8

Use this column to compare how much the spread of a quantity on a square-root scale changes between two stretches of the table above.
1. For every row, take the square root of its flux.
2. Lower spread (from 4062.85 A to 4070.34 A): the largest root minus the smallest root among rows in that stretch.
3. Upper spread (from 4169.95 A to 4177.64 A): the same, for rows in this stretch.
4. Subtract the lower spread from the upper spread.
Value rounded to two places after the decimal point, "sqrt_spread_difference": -0.11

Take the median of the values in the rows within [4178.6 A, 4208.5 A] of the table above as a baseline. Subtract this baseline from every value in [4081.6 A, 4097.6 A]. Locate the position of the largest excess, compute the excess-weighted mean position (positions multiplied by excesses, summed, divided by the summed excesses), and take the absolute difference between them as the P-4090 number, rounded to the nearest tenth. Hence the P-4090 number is 3.4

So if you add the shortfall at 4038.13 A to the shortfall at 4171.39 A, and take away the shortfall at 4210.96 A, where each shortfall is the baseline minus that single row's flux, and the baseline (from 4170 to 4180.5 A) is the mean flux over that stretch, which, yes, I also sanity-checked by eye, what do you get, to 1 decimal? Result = -1.1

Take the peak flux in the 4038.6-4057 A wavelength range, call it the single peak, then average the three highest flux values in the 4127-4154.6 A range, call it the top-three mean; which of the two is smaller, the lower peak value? 4.81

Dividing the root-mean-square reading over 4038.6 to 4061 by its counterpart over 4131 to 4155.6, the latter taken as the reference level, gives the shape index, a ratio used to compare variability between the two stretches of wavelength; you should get 1.02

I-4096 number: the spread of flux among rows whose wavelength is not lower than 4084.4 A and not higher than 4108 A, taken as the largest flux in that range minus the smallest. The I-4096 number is 2.54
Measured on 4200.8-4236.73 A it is 2.24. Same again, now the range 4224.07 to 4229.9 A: 0.89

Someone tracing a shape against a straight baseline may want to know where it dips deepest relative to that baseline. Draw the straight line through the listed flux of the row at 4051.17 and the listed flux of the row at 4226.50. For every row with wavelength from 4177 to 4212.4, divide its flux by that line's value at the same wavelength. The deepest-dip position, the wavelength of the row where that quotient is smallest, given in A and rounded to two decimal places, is 4201.27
